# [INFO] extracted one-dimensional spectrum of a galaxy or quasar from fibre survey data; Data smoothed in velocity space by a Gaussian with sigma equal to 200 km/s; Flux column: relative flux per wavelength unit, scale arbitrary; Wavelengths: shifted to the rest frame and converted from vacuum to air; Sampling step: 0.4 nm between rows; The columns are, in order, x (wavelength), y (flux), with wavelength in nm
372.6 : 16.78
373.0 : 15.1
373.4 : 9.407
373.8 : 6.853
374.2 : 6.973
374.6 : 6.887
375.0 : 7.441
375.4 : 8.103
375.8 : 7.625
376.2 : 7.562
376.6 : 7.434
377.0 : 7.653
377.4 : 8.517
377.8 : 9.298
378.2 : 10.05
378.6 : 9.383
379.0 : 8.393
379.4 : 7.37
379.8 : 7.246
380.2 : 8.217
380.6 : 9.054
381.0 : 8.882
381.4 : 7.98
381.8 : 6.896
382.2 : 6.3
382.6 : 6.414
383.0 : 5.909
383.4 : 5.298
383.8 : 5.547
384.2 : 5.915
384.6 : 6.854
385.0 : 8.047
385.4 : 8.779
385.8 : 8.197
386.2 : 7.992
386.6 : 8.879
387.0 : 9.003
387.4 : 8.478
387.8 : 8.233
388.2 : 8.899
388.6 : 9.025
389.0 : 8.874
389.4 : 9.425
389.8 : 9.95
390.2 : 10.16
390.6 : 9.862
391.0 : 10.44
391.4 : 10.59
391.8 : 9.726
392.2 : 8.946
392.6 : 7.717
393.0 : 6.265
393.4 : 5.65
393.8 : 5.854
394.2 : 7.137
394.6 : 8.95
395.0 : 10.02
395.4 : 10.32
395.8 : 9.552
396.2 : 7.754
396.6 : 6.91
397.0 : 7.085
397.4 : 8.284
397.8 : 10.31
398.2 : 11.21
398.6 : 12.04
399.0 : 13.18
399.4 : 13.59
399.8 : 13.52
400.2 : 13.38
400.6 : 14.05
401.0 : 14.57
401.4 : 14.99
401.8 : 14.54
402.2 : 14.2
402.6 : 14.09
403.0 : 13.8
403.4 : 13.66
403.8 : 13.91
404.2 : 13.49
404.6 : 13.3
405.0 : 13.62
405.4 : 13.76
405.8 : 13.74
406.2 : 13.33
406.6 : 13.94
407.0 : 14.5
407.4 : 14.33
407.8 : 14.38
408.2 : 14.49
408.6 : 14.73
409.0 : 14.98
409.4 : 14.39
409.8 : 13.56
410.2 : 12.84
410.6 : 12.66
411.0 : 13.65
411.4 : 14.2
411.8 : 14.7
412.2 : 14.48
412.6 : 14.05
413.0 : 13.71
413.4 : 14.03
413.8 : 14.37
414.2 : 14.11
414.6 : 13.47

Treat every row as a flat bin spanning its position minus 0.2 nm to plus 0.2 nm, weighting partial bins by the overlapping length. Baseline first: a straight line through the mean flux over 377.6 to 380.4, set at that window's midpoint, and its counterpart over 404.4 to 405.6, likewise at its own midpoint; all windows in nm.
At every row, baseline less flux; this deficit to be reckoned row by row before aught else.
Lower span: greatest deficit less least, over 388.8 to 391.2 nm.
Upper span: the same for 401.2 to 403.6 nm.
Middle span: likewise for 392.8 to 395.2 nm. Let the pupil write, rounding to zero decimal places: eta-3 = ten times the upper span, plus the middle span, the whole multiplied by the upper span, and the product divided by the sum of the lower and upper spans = 13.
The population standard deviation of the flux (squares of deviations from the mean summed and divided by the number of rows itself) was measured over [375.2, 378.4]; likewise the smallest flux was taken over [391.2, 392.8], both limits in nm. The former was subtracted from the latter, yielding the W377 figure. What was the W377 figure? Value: 6.8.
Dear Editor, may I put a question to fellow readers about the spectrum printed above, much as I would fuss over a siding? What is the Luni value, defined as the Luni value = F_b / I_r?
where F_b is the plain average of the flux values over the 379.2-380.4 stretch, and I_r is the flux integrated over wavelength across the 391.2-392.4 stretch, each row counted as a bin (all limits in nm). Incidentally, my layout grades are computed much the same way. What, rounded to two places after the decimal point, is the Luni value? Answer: 0.65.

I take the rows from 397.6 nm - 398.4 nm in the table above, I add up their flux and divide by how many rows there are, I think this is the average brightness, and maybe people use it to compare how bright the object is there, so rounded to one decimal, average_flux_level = 10.8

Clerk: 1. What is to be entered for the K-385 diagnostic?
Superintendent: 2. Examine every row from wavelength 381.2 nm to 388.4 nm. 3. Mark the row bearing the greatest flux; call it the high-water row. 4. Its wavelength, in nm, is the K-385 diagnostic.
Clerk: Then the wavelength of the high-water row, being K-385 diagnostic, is 387.0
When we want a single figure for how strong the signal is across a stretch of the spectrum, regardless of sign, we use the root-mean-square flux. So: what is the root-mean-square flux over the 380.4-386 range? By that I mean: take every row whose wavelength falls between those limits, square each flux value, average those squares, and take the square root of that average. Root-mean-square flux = 7.3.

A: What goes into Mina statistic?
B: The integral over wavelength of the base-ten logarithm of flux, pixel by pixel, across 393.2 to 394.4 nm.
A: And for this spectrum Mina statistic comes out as 0.95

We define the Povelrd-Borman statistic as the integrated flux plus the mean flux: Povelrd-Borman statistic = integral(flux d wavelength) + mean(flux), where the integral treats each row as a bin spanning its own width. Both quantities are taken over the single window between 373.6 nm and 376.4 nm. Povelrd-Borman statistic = 28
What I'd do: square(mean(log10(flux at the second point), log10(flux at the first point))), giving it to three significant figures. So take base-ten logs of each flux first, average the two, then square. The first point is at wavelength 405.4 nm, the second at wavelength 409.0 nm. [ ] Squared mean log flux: 1.34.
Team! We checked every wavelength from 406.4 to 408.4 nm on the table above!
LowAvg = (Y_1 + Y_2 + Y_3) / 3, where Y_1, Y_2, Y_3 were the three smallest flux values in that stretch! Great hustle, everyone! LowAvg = 14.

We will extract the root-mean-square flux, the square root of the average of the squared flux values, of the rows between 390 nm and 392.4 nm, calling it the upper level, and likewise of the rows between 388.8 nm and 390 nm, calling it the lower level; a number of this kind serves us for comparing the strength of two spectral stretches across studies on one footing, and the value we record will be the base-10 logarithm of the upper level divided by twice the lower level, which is -0.28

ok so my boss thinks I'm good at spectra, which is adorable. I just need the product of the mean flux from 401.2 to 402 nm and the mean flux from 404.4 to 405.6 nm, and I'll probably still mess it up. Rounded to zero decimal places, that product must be 200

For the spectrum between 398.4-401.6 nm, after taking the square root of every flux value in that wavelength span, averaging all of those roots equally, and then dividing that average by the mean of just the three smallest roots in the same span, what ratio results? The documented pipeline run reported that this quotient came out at 1.03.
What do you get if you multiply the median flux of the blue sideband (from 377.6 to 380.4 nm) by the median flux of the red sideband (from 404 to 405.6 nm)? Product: 114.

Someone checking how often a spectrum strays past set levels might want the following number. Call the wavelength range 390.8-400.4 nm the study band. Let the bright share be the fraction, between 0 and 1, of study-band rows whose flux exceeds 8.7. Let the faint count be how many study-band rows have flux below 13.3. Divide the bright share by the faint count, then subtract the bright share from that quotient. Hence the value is -0.60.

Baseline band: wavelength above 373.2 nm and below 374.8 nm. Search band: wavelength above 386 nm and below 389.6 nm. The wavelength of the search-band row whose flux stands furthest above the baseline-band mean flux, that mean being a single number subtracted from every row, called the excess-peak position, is 389.4 nm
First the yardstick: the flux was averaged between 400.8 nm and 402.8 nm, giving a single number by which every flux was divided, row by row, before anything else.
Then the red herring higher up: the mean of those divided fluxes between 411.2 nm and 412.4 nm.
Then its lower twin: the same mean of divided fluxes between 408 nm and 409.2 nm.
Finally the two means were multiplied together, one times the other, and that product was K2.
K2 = 1.02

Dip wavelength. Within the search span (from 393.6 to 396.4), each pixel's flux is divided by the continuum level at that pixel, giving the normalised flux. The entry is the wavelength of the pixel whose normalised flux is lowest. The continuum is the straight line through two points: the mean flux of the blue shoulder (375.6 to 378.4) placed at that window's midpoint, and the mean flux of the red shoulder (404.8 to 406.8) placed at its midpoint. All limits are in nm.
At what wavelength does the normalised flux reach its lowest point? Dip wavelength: 393.8 nm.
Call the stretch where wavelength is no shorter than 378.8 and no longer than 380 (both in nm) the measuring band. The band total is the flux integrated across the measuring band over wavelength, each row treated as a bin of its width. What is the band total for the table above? 9.2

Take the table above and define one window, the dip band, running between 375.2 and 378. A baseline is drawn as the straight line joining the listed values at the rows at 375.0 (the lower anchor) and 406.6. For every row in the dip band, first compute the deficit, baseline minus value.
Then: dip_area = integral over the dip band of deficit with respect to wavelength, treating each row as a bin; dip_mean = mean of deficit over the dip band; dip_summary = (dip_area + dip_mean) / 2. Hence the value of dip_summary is -0.5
